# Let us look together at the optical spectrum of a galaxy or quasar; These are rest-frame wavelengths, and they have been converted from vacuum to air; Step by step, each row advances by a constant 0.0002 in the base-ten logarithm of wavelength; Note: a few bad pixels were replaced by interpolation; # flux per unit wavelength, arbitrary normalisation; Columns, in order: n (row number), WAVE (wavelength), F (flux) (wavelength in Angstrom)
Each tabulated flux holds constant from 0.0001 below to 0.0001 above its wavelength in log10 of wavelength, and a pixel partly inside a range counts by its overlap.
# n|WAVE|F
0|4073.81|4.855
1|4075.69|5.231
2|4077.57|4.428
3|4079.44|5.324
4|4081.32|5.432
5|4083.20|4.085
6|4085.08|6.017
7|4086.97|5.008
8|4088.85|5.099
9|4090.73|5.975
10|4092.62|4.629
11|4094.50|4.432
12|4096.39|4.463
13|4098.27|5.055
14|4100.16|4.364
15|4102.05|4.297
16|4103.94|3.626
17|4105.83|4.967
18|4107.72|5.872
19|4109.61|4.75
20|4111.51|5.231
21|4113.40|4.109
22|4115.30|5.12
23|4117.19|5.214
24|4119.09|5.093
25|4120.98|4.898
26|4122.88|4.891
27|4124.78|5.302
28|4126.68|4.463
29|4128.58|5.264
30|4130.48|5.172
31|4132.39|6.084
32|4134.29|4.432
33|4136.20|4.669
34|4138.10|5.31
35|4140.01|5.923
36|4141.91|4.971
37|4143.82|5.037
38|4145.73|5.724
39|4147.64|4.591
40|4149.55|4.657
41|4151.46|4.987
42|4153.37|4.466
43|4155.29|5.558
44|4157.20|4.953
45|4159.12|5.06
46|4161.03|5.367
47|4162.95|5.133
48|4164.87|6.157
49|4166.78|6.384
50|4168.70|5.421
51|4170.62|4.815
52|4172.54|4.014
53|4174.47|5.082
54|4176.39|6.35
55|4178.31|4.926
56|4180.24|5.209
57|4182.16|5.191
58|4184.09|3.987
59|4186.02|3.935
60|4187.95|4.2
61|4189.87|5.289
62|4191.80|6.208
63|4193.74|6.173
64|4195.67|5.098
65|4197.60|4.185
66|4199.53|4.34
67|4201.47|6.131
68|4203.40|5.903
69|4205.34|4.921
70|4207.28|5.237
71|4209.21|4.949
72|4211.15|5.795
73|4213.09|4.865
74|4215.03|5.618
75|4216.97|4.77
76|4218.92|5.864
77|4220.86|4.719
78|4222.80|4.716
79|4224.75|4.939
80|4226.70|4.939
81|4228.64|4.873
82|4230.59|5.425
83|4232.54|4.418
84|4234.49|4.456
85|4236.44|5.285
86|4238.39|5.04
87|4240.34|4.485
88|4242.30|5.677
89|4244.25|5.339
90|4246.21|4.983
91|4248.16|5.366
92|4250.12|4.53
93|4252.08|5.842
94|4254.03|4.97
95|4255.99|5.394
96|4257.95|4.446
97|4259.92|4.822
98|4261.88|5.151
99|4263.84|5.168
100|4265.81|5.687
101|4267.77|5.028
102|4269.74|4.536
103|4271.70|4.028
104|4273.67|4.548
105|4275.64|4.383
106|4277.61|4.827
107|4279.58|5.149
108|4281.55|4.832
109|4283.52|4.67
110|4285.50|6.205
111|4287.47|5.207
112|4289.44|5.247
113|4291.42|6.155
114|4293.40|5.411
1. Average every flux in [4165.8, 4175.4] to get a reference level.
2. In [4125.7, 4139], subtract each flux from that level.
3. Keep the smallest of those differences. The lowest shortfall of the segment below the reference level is -0.94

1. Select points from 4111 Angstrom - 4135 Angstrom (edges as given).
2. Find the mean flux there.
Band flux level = 5.02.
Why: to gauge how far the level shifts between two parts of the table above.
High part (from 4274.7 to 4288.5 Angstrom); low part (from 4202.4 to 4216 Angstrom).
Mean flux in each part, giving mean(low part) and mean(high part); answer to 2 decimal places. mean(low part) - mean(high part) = 0.29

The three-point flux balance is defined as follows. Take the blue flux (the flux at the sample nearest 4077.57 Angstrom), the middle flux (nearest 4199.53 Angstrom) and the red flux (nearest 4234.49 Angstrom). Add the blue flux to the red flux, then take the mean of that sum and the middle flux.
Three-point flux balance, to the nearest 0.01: 6.61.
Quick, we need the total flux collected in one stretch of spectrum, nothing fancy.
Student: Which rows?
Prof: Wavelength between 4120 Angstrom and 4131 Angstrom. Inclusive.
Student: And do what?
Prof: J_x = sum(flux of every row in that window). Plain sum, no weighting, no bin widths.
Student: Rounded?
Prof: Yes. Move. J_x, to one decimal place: 30.0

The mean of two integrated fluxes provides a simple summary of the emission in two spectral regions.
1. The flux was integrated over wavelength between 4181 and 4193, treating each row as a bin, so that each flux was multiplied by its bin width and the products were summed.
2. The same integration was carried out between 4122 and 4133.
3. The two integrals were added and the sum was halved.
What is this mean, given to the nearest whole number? 57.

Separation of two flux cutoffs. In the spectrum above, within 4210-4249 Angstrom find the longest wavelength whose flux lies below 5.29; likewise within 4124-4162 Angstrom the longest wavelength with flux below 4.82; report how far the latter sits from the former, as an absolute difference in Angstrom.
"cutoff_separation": 92.8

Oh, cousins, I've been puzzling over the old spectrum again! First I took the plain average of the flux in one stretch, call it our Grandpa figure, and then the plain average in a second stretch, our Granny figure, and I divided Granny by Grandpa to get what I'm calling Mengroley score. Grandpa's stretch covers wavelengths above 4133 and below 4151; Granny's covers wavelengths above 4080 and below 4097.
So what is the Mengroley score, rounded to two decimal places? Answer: 1.00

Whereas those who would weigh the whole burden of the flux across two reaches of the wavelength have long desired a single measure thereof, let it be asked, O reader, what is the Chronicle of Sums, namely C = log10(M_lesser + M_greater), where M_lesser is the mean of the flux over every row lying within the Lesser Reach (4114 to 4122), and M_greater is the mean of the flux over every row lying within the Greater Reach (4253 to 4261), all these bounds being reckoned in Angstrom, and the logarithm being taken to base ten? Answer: 1.00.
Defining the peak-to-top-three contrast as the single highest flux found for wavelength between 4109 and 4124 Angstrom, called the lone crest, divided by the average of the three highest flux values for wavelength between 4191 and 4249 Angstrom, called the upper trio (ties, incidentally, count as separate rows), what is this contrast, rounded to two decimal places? 0.85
